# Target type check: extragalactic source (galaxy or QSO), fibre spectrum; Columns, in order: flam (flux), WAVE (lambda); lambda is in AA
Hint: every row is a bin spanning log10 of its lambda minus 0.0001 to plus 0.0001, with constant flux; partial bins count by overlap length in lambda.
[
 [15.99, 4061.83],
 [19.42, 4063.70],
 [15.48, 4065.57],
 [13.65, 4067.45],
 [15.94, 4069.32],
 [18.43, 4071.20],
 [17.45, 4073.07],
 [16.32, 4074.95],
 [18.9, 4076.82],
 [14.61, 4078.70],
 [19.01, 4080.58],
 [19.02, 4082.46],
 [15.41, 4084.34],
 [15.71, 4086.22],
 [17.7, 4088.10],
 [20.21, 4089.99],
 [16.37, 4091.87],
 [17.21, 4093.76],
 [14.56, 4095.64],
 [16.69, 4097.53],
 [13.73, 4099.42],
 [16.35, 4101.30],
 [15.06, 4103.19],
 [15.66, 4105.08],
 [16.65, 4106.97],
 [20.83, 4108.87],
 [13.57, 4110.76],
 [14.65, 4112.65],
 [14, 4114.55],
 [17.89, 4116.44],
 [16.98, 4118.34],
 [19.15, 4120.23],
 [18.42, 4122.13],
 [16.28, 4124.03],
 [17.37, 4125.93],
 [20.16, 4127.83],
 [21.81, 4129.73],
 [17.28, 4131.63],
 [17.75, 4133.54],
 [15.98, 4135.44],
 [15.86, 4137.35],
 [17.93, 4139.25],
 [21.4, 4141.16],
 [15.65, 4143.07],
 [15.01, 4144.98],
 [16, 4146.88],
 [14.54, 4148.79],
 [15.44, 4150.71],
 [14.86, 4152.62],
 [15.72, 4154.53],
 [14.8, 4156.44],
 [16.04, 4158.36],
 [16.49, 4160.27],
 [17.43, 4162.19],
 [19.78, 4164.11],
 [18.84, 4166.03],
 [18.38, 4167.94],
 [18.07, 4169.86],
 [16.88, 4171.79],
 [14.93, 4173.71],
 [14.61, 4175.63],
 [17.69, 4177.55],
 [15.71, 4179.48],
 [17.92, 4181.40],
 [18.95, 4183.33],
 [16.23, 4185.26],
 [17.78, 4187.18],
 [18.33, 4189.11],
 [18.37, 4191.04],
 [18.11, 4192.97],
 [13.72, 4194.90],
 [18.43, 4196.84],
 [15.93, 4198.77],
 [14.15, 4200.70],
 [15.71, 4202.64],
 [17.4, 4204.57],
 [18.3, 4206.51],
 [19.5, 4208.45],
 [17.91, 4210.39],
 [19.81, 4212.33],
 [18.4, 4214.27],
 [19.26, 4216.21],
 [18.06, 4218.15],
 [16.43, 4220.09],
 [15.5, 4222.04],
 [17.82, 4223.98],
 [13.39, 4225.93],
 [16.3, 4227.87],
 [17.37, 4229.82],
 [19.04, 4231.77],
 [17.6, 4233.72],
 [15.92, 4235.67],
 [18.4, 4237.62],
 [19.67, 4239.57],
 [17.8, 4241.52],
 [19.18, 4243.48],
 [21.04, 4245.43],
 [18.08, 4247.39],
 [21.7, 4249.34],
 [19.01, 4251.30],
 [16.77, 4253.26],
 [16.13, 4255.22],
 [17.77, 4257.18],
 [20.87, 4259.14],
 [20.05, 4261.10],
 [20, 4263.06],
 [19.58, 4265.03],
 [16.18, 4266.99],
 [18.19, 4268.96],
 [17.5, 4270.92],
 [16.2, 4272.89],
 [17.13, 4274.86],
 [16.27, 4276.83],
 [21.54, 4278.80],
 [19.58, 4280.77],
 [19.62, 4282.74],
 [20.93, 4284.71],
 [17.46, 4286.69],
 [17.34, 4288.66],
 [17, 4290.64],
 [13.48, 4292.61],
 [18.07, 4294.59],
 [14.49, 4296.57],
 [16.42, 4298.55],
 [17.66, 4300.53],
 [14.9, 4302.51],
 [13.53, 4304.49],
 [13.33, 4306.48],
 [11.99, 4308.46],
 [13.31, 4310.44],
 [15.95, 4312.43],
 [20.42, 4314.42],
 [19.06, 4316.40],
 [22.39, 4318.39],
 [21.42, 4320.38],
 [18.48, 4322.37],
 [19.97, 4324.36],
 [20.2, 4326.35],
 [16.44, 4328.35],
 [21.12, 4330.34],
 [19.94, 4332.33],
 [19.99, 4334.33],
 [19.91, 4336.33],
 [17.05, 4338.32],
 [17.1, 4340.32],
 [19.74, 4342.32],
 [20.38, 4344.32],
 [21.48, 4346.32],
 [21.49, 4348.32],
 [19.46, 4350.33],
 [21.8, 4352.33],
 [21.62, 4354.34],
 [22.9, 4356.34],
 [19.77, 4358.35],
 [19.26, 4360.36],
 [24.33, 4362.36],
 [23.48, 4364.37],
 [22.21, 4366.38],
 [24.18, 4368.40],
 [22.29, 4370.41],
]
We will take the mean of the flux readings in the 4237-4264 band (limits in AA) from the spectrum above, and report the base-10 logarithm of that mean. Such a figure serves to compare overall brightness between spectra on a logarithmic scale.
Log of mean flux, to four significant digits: 1.280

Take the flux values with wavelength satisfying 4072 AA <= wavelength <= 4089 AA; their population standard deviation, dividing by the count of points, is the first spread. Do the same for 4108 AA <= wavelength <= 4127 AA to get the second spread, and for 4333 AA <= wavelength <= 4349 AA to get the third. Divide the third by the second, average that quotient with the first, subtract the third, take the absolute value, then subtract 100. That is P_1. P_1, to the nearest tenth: -99.5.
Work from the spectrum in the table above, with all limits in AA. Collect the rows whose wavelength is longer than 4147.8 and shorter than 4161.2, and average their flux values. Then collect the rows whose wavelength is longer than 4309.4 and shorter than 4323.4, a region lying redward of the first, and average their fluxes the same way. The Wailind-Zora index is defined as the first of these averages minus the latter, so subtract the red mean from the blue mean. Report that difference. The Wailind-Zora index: -3.3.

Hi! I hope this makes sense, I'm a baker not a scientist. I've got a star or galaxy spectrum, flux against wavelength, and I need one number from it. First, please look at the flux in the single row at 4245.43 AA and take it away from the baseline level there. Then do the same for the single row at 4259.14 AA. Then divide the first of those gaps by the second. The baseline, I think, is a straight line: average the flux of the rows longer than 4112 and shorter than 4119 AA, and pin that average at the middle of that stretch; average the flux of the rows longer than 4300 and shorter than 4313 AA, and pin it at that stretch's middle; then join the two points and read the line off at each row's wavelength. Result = 1.01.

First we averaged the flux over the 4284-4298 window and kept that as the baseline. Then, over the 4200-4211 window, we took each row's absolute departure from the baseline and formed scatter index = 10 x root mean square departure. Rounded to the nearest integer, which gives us 18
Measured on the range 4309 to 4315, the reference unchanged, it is 30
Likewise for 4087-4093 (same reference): 20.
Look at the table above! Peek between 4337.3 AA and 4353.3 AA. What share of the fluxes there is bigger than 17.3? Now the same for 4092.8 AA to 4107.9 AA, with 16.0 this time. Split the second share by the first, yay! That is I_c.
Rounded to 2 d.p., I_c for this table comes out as 0.67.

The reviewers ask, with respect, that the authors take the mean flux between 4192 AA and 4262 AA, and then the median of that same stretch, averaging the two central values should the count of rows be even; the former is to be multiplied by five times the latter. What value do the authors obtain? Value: 1600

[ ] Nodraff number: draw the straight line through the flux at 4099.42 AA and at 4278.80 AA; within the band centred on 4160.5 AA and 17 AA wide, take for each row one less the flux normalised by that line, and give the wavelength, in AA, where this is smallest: 4164.11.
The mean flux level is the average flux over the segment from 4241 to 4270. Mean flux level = 18.8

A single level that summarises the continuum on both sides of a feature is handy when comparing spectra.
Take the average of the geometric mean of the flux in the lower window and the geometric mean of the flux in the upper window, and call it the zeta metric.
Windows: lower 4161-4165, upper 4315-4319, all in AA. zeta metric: 19.6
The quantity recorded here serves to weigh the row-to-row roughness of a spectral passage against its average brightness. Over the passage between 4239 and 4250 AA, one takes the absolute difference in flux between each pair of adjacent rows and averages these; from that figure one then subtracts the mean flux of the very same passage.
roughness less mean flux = -17.2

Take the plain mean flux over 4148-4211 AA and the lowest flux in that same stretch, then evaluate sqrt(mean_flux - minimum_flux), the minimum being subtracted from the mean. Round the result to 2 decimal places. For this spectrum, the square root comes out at 1.78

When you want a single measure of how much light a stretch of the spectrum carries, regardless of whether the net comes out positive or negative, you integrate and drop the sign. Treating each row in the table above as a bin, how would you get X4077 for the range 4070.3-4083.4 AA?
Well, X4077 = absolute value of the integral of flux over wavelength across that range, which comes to 232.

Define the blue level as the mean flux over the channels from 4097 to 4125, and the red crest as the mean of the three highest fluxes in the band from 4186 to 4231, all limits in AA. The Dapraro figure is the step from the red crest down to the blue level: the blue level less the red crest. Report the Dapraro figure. -3.13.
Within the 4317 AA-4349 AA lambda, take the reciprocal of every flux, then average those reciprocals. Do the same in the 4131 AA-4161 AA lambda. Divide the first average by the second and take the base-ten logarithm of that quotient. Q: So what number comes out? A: -0.085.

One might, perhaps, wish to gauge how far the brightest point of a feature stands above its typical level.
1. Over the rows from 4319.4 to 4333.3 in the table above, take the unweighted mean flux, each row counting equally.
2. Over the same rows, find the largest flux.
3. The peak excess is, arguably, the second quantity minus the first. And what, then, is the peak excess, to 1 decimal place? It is 1.8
